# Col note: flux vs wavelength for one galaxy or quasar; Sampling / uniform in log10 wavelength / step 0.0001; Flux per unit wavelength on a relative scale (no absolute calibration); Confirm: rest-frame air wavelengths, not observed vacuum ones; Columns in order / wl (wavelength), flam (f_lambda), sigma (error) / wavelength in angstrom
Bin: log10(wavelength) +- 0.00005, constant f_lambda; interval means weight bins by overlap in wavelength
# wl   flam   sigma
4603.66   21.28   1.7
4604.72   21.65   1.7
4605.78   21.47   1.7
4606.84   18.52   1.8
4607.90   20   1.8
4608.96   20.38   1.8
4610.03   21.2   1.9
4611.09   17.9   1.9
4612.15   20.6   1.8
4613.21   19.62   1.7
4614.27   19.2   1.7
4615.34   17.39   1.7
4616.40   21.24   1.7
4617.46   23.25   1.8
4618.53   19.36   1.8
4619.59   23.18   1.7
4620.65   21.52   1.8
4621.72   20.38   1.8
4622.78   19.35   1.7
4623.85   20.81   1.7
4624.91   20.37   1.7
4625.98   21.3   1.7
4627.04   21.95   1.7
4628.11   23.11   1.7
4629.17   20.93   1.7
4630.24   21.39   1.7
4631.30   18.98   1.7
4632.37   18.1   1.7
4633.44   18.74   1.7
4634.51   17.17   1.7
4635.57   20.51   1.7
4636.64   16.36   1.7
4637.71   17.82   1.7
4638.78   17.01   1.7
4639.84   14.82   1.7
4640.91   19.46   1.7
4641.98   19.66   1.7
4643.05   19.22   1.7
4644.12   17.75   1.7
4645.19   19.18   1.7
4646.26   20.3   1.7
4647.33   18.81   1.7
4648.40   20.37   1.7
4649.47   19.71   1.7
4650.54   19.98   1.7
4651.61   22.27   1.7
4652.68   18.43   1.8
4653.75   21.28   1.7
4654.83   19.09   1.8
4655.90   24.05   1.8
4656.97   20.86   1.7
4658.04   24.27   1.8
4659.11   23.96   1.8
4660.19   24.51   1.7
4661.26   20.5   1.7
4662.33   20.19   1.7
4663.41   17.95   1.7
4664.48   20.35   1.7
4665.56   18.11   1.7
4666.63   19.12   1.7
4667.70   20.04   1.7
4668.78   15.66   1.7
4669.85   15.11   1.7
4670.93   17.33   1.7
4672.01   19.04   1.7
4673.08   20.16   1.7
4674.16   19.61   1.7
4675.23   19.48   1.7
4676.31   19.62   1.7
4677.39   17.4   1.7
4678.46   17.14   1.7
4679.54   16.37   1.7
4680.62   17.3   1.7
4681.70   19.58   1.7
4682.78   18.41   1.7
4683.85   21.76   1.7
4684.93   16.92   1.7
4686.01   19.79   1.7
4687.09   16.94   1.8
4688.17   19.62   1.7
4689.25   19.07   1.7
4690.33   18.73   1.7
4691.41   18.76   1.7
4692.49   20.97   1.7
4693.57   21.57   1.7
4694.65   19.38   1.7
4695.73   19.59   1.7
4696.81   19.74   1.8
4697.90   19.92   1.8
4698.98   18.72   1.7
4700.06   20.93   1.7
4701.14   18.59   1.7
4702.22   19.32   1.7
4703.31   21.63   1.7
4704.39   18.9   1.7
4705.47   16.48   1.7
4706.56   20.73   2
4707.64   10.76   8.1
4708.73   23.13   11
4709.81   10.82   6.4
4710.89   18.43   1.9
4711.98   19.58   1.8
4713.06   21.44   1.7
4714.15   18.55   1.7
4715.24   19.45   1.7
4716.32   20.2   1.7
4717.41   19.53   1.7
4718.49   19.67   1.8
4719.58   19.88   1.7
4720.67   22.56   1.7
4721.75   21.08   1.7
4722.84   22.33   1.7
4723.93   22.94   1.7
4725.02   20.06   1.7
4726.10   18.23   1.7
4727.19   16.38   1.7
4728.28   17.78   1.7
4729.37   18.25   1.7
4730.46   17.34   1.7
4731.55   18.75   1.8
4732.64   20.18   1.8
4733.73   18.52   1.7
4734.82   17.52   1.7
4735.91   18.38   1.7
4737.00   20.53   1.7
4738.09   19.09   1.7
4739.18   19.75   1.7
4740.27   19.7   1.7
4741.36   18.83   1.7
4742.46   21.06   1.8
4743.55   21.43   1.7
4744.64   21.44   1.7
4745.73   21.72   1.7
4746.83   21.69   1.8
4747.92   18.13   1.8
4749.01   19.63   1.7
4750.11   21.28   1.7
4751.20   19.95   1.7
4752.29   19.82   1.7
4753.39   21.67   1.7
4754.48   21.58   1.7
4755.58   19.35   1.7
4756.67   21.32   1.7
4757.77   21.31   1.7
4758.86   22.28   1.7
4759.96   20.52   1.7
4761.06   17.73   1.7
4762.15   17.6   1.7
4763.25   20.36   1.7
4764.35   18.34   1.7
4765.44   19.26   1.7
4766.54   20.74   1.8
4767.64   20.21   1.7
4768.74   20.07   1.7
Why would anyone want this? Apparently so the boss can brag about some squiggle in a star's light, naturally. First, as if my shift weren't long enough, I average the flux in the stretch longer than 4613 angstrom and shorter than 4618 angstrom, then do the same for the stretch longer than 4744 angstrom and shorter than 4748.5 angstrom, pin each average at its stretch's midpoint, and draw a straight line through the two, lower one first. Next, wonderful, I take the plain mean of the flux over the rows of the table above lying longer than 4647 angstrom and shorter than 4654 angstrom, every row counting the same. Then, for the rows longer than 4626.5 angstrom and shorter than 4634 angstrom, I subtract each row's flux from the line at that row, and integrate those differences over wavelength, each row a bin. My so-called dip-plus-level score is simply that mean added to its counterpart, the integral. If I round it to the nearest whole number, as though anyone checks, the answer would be 18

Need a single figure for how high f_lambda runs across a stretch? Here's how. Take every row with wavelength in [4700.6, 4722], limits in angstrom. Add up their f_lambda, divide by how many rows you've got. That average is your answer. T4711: 19.0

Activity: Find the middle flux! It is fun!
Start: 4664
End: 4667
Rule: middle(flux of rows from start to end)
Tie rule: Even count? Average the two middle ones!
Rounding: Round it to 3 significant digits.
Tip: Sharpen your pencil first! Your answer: 19.1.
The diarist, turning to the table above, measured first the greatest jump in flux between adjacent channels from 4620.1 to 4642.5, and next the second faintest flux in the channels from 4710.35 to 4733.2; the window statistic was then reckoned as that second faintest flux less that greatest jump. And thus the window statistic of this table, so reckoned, 12.7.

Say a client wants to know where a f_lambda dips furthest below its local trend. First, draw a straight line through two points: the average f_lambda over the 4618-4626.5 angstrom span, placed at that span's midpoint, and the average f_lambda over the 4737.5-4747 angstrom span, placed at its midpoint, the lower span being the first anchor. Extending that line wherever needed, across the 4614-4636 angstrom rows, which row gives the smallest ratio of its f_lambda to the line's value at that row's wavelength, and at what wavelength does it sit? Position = 4634.51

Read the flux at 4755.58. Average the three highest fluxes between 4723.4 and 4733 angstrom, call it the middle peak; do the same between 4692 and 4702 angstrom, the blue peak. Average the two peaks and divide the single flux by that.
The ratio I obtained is 0.92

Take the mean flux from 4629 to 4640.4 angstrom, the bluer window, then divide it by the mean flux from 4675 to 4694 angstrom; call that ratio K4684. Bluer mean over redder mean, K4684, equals 0.97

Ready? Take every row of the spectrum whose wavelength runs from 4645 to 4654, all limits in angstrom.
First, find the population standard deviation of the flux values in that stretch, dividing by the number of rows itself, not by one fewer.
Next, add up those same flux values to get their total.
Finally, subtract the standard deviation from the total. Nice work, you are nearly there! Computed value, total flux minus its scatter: 179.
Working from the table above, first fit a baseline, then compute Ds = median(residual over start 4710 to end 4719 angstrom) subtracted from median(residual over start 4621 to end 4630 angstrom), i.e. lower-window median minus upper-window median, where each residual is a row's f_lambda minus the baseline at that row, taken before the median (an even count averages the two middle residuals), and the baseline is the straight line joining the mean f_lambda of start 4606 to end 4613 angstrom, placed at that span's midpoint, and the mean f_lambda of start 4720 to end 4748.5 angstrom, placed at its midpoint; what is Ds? 1.3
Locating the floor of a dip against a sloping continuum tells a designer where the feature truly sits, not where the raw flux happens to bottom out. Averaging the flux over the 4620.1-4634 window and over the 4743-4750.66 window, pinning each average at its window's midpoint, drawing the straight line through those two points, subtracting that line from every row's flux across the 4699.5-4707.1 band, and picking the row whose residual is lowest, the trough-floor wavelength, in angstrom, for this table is 4705.47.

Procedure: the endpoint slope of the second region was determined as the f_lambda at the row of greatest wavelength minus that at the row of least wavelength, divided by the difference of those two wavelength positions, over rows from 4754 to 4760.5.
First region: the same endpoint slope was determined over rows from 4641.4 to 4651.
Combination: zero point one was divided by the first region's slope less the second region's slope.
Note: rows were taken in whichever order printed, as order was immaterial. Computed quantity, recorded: 0.4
